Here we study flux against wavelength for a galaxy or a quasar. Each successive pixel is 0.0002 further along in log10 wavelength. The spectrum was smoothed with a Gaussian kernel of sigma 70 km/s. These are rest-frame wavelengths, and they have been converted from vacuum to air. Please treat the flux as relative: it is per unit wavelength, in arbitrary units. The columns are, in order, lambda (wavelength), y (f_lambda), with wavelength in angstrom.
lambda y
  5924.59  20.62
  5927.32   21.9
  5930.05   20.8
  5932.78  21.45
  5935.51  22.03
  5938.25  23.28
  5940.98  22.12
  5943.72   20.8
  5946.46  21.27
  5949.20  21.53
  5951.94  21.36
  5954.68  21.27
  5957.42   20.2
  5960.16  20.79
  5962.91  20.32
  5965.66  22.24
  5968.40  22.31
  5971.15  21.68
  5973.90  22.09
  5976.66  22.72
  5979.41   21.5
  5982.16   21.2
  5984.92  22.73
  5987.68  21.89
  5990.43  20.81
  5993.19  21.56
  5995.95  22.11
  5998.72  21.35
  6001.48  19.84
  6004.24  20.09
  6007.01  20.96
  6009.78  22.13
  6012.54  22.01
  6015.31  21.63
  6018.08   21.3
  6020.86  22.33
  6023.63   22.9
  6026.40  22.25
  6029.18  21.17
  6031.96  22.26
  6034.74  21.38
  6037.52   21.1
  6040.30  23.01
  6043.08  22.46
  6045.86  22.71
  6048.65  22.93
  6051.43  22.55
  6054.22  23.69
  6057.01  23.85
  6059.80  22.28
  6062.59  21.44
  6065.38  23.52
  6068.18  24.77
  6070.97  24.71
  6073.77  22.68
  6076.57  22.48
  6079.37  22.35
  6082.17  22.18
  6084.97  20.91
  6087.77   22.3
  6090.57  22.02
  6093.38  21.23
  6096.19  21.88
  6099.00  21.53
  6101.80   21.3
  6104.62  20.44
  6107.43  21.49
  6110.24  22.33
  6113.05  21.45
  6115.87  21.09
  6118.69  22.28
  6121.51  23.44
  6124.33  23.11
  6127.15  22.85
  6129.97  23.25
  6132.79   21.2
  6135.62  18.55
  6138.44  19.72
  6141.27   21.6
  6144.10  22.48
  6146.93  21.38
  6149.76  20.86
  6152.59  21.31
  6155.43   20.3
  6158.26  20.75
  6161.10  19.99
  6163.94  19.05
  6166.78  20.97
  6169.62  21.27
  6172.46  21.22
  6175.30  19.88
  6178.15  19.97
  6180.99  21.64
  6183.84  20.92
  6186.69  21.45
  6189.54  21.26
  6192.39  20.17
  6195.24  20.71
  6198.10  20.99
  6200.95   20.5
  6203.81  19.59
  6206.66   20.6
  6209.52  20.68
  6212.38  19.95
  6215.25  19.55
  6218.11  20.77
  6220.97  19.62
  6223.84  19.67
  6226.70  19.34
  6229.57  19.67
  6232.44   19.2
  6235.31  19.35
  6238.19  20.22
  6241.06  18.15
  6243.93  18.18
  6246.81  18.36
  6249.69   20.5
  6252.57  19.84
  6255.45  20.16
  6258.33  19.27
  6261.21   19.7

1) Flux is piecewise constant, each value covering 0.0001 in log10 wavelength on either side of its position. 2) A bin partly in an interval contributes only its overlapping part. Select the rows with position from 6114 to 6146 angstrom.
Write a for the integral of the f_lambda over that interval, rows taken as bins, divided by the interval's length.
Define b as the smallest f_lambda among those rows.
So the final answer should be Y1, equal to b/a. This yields 0.85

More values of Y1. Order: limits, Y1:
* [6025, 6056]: 0.94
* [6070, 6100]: 0.94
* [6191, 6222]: 0.96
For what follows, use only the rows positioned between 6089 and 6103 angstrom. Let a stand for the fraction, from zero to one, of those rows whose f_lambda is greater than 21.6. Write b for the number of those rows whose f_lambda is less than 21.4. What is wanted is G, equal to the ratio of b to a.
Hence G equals 5.0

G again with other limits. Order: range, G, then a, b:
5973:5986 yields 1.7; 0.6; 1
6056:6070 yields 0.0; 0.8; 0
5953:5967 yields 20.0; 0.2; 4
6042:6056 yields 0.0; 1.0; 0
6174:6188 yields 15.0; 0.2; 3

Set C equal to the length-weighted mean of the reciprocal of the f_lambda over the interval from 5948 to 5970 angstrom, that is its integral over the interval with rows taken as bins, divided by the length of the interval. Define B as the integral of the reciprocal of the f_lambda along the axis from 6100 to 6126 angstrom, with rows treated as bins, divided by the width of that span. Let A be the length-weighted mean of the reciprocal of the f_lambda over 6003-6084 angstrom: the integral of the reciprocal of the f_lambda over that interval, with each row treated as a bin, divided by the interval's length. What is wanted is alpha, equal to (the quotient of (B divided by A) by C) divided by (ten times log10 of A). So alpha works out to -1.61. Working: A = 0.0448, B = 0.0458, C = 0.0471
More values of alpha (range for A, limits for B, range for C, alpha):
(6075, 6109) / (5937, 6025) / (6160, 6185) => -1.55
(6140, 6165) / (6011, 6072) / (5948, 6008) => -1.50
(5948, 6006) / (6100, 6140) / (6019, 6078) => -1.69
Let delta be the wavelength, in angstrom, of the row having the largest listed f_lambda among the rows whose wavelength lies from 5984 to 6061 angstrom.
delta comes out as 6057.01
